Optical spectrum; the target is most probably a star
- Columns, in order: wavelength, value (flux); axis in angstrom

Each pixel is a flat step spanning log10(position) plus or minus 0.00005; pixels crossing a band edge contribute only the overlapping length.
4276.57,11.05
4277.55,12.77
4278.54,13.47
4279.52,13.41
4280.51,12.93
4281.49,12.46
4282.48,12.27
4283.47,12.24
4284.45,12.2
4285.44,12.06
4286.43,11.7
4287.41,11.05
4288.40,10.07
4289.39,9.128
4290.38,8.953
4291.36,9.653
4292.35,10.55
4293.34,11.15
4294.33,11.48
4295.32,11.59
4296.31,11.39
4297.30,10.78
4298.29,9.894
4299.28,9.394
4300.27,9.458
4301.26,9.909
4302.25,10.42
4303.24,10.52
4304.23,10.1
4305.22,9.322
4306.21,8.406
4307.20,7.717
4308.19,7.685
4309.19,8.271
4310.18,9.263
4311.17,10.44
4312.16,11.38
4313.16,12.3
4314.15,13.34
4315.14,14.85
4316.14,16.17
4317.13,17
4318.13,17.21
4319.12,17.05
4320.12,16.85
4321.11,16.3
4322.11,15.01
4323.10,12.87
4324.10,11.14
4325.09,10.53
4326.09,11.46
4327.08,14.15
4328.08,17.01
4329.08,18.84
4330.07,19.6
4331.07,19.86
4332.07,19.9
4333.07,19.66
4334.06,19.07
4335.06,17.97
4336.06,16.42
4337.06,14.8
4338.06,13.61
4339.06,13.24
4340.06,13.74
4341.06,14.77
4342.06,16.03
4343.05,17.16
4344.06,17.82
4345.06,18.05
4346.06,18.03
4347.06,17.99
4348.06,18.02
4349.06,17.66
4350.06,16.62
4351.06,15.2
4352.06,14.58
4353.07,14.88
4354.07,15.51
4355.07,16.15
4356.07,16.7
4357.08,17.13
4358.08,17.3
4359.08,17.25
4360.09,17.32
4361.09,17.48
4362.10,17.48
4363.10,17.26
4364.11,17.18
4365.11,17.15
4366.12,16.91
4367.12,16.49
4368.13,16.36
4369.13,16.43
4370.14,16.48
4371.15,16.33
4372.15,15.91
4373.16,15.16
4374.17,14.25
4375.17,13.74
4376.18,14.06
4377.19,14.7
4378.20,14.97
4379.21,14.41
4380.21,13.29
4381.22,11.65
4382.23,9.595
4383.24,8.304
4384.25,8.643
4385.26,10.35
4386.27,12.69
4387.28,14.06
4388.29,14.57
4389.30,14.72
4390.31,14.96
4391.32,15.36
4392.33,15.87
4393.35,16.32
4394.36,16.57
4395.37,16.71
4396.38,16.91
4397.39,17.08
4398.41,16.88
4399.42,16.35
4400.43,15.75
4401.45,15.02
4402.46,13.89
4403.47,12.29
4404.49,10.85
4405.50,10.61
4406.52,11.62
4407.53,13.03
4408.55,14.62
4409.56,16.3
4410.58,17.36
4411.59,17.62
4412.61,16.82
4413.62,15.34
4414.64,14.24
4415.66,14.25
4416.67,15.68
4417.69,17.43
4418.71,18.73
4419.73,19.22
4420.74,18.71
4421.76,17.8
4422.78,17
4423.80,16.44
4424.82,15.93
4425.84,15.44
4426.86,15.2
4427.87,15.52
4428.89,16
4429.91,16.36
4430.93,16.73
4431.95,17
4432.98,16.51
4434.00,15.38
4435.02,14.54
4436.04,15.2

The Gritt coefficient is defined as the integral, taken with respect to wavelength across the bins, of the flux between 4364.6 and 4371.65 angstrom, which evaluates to 117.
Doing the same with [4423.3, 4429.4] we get 96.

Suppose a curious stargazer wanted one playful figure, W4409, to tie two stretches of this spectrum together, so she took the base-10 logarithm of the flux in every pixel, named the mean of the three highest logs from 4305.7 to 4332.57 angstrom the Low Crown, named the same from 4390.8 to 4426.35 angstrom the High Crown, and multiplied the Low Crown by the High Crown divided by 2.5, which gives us 0.66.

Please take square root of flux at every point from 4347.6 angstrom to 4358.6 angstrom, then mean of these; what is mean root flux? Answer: 4.04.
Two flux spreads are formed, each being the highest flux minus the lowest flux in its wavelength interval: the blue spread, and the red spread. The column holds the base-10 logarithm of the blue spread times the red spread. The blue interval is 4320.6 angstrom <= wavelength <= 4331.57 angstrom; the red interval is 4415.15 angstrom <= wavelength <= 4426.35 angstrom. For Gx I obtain 1.7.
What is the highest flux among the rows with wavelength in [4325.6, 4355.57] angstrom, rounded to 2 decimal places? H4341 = 19.90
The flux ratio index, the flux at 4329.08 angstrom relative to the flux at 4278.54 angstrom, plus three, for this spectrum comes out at 4.40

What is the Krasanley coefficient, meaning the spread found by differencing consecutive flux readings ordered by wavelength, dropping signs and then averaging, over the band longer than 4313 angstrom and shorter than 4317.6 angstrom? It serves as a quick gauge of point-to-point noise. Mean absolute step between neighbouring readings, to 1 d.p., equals 1.2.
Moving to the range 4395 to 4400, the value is 0.3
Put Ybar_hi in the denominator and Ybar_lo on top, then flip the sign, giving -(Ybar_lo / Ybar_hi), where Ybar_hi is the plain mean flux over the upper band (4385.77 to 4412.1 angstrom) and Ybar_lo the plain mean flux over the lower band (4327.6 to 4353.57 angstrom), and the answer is -1.1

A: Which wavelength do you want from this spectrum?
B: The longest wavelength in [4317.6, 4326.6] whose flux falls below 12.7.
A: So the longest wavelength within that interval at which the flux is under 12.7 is 4326.09 angstrom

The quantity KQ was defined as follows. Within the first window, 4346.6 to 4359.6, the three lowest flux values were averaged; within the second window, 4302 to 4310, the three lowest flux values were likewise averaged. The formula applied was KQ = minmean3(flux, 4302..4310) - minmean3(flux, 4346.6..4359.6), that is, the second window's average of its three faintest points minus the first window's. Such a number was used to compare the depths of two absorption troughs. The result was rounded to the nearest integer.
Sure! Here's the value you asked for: -7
